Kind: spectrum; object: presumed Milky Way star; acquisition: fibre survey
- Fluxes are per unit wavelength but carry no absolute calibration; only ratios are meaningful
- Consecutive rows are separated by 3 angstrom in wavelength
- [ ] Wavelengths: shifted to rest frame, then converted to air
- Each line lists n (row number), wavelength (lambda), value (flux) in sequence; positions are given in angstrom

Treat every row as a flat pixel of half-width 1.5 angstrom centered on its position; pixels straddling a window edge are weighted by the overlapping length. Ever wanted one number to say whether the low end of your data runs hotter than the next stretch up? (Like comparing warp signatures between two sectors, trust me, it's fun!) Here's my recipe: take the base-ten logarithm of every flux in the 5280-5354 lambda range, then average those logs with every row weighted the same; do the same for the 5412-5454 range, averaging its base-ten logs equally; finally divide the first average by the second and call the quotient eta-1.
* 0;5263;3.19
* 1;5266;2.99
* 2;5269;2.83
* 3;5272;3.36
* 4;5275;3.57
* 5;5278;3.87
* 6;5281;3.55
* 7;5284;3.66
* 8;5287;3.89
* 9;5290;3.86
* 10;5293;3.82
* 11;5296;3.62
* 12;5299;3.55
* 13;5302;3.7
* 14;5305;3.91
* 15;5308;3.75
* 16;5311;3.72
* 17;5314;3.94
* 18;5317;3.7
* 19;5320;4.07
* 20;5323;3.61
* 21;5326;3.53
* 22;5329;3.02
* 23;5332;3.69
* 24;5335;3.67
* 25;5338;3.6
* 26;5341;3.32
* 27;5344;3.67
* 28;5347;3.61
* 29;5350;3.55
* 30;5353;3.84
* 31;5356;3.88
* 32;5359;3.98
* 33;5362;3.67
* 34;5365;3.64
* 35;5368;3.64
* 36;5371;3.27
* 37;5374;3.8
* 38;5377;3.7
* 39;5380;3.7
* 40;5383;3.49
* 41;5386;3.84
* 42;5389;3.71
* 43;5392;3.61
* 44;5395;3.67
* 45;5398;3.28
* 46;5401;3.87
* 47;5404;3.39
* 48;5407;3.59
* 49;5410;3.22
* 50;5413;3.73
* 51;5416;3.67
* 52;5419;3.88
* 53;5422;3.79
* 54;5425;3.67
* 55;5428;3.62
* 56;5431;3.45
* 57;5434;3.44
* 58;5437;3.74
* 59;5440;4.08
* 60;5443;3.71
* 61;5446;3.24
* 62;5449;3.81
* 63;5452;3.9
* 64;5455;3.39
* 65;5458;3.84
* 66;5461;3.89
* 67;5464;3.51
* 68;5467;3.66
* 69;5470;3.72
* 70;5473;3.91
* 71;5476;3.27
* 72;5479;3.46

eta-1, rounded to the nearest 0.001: 0.996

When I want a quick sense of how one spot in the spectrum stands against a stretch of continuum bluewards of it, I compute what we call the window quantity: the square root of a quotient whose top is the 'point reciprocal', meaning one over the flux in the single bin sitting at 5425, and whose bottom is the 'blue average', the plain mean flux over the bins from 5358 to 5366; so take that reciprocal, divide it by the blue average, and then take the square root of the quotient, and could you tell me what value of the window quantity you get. 0.269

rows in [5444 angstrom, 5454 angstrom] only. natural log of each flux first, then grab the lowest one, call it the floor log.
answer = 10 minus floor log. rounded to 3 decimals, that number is 8.824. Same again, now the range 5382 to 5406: 8.812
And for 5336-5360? 8.800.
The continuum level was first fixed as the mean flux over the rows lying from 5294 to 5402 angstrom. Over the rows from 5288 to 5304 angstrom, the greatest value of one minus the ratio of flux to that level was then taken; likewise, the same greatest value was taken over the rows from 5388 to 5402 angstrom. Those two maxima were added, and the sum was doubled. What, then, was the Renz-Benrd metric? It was 0.27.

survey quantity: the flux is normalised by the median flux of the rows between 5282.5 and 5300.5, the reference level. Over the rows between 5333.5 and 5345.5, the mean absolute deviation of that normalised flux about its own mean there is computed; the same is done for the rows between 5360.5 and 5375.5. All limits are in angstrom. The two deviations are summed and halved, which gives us 0.0342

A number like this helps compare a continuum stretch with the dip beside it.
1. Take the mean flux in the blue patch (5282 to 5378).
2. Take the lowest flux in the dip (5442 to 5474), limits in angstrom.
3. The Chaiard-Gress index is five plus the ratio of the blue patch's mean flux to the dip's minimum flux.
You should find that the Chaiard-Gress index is 6.14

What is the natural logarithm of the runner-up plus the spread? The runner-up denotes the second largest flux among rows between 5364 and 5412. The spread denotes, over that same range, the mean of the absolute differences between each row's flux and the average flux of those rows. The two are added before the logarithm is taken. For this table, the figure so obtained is 1.39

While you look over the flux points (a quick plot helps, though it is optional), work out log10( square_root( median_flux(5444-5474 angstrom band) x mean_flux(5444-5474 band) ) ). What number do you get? 0.571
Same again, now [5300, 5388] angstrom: 0.566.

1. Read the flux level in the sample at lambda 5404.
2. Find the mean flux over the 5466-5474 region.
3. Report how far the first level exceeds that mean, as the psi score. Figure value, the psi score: -0.37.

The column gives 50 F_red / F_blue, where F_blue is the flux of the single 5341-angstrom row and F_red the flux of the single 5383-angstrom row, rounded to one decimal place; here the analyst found 52.6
